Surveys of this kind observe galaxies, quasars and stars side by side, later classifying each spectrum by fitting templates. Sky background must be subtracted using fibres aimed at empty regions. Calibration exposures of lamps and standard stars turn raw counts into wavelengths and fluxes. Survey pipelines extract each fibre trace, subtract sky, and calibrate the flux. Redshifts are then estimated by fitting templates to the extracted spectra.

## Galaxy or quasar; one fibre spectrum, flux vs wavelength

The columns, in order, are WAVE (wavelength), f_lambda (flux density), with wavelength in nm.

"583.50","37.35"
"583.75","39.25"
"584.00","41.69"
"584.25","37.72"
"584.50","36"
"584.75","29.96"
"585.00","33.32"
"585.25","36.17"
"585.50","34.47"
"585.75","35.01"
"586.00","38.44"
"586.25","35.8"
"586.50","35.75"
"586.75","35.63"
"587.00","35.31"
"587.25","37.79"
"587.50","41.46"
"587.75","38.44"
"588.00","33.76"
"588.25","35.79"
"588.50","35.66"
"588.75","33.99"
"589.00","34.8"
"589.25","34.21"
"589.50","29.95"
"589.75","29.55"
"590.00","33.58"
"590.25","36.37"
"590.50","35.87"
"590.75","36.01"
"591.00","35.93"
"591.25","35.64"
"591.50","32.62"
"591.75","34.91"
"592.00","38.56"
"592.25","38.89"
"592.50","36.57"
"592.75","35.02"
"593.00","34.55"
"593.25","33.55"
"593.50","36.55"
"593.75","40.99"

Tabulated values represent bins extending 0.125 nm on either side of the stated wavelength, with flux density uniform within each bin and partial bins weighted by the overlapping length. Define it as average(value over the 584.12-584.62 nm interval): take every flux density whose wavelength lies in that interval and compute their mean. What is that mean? 36.9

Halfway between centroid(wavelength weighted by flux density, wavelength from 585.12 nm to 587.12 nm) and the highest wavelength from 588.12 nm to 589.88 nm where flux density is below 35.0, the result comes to 587.94 nm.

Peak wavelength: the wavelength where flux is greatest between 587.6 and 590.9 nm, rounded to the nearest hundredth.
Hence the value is 587.75 nm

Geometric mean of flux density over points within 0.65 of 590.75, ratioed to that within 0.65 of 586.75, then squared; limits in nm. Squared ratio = 1.00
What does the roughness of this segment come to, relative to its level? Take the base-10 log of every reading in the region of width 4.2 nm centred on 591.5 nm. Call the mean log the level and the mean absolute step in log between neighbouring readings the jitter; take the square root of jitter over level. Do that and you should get 0.115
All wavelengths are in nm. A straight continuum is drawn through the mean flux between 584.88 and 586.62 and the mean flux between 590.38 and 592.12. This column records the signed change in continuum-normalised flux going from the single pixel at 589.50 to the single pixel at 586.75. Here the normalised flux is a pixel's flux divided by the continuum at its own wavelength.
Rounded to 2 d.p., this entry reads 0.16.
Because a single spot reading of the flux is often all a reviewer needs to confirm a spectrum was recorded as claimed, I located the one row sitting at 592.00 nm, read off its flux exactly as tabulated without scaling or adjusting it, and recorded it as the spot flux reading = 38.56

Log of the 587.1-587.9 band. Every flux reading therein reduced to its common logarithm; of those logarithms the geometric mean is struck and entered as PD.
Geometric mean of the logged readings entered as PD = 1.59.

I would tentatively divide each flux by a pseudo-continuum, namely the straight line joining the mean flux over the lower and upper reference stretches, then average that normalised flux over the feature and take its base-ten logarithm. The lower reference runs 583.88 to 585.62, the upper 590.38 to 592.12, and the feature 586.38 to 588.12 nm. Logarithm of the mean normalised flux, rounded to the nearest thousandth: 0.015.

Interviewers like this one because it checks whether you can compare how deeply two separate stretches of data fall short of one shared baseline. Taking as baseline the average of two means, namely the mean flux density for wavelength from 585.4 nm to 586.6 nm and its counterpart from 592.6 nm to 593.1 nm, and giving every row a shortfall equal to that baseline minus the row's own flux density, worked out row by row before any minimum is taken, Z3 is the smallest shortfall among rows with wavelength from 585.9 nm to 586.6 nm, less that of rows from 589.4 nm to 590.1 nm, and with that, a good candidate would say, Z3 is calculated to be -4.9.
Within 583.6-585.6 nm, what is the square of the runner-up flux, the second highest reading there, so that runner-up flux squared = 1541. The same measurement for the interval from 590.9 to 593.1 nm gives 1487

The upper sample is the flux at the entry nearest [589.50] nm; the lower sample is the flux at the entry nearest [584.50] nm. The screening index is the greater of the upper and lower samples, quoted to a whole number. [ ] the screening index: 36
